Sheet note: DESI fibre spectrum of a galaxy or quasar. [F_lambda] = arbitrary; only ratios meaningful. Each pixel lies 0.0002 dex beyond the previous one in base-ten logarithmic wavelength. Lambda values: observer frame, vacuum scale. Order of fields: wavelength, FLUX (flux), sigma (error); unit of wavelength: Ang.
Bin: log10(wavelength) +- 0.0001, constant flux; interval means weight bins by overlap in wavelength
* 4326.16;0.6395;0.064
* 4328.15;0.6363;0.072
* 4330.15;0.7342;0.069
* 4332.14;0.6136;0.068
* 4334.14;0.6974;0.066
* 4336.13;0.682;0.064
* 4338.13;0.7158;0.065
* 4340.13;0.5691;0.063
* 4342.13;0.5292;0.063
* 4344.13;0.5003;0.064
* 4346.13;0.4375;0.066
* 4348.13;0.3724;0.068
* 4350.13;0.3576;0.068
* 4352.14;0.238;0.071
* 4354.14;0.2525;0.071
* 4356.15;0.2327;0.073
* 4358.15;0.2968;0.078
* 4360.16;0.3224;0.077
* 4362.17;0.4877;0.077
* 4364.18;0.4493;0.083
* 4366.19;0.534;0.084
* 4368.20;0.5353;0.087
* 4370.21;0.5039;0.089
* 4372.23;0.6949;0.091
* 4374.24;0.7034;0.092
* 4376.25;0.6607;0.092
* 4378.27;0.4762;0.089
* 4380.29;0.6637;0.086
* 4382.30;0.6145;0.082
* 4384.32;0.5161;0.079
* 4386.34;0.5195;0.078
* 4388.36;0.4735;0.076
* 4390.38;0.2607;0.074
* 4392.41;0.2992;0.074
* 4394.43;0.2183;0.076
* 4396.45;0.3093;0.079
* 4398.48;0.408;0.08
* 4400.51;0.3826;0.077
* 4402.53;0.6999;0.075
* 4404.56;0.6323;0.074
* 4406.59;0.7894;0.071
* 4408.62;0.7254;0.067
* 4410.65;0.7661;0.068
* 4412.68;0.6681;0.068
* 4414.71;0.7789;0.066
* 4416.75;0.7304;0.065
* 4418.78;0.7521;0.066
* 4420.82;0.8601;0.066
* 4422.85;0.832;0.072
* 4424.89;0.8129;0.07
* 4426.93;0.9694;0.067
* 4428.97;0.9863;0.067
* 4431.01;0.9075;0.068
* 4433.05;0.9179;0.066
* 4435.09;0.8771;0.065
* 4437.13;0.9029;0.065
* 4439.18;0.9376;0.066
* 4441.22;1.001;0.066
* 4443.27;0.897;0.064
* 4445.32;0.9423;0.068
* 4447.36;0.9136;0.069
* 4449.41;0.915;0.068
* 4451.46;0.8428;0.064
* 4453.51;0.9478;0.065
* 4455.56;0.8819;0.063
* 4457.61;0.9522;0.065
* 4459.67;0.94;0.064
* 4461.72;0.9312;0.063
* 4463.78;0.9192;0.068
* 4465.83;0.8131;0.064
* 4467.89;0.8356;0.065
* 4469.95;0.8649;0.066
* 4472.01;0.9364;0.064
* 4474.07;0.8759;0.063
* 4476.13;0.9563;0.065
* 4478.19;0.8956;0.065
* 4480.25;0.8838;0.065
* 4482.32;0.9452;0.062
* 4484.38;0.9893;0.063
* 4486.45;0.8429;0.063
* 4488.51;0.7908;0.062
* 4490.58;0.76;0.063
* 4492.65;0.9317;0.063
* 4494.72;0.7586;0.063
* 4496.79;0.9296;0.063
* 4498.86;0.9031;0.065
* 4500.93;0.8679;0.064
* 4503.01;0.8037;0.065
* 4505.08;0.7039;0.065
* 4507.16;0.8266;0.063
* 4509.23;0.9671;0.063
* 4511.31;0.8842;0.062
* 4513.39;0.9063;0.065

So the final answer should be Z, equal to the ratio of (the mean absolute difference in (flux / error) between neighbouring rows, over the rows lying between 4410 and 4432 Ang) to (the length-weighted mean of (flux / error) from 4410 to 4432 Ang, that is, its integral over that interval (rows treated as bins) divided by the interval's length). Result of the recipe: 0.10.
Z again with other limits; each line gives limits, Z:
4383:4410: 0.20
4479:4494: 0.10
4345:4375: 0.15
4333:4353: 0.11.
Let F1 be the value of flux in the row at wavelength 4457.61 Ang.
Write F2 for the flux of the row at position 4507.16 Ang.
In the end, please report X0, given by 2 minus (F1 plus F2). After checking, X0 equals 0.22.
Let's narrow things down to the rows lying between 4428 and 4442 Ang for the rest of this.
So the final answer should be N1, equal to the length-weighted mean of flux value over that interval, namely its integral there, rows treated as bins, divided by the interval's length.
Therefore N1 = 0.93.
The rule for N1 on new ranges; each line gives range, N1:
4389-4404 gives 0.38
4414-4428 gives 0.82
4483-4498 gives 0.86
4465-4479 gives 0.88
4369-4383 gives 0.62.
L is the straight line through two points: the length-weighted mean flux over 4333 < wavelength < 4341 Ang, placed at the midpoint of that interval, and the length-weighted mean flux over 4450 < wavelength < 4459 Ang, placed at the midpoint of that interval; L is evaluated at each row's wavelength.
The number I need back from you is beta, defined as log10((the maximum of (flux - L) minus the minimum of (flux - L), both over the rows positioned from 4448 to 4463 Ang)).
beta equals -1.00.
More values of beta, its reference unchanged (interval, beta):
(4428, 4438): -0.91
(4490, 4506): -0.60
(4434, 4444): -0.95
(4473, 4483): -1.09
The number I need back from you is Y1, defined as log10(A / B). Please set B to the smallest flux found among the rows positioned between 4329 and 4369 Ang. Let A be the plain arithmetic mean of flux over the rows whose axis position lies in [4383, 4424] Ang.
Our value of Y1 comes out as 0.4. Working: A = 0.58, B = 0.2327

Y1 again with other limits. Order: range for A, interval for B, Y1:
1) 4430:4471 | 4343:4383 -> 0.6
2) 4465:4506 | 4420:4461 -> 0.0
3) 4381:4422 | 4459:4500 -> -0.1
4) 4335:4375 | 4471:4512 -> -0.2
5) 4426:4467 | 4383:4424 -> 0.6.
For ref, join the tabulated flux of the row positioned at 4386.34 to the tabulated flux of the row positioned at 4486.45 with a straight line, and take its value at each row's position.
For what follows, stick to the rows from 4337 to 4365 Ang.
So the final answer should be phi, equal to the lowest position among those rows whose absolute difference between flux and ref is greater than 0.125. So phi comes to 4338.13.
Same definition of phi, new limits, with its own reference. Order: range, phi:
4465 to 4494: 4472.01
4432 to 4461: 4433.05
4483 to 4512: 4484.38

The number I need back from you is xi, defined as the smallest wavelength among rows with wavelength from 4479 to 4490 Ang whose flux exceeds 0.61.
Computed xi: 4480.25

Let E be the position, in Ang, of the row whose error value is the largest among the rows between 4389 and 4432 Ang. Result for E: 4398.48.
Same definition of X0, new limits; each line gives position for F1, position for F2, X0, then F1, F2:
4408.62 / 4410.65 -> 0.51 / 0.7254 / 0.7661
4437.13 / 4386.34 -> 0.58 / 0.9029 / 0.5195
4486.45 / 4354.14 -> 0.90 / 0.8429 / 0.2525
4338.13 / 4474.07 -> 0.41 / 0.7158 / 0.8759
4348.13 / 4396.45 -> 1.32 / 0.3724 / 0.3093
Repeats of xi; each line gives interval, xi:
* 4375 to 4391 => 4376.25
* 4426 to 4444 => 4426.93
